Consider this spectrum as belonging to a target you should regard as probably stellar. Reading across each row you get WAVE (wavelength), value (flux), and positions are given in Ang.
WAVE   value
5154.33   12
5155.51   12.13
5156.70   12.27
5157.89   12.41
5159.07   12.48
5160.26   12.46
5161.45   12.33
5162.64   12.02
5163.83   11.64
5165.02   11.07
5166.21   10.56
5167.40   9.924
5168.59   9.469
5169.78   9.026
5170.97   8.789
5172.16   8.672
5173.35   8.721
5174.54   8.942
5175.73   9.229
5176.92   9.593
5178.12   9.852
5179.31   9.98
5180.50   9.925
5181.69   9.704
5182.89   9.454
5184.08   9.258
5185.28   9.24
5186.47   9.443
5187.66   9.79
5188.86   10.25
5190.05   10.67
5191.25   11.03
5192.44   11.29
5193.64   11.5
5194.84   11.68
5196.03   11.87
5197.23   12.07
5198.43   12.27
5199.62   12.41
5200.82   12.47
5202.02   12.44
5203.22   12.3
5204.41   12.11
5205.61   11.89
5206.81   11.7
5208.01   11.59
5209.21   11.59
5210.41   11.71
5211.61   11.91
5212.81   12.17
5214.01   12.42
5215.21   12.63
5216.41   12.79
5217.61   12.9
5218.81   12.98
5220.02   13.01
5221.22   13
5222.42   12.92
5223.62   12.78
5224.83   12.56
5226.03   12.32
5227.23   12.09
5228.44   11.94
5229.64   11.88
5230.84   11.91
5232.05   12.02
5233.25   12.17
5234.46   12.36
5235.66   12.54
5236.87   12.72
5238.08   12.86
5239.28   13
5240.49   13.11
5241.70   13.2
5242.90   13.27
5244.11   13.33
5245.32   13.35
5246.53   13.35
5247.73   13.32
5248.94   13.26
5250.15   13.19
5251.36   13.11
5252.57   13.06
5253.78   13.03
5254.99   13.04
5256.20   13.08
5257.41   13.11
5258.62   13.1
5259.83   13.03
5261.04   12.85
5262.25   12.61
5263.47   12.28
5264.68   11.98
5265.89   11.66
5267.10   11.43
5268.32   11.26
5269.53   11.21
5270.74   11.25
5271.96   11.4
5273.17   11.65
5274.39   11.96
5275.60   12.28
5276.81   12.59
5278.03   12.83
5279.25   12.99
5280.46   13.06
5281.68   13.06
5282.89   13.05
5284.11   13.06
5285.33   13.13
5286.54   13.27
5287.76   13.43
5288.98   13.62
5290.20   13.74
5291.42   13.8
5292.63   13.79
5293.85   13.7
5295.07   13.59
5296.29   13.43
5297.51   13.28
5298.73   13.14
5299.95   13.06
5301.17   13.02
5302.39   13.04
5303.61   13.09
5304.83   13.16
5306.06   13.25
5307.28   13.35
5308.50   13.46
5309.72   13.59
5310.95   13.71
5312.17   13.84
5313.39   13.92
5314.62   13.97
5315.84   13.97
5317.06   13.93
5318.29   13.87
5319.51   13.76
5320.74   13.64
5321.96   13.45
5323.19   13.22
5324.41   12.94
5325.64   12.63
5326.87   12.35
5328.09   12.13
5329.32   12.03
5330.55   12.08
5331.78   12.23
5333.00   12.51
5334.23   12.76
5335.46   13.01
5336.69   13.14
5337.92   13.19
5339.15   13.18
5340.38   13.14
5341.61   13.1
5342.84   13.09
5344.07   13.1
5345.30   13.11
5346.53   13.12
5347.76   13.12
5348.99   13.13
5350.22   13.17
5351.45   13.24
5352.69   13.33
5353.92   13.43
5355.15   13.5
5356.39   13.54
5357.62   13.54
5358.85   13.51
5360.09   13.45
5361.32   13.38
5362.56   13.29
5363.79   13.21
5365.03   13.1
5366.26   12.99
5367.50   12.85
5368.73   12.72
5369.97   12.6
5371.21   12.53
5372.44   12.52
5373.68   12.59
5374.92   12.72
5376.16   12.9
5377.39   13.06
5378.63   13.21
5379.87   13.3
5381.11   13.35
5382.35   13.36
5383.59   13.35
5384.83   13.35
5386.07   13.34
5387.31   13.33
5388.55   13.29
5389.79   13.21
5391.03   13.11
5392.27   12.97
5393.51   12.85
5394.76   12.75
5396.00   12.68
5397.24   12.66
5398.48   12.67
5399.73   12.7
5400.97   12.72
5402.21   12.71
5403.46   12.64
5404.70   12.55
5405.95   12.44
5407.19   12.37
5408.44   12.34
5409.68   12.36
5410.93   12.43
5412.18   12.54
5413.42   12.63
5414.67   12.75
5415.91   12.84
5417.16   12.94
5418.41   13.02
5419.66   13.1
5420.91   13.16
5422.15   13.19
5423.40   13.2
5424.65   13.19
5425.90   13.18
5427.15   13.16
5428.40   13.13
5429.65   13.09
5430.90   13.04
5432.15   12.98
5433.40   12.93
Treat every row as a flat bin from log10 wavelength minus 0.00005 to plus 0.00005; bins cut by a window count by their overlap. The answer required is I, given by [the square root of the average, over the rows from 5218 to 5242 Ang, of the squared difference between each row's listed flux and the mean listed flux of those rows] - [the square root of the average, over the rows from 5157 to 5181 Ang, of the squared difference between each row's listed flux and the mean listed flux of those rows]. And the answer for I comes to -0.9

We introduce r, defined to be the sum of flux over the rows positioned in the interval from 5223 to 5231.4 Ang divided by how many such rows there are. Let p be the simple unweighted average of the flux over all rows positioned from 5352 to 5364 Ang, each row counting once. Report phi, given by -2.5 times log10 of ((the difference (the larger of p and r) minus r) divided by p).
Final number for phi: 2.6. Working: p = 13.4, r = 12.2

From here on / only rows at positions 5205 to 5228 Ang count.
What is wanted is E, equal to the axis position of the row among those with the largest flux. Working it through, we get 5220.02 Ang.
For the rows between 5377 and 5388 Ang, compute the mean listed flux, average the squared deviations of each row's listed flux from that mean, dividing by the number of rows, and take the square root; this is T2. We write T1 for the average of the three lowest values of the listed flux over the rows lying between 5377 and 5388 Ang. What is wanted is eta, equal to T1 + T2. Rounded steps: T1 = 13.2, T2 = 0.09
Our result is 13.3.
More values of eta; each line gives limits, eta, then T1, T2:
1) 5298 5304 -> 13.1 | 13.0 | 0.04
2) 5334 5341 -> 13.1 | 13.0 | 0.15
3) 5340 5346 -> 13.1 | 13.1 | 0.02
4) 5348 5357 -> 13.3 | 13.2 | 0.15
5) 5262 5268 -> 12.1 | 11.7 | 0.42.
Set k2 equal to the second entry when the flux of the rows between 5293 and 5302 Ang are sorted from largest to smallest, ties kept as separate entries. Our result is 13.59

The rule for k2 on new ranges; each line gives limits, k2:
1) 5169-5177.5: 9.229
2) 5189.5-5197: 11.68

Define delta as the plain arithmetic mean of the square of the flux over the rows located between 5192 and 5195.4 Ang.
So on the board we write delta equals 132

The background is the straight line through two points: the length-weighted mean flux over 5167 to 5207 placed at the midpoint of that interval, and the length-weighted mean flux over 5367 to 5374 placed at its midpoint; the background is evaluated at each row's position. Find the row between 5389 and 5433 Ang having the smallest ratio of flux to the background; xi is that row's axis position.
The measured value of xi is 5408.44 Ang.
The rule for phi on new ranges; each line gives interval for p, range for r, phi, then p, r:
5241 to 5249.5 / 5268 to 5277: 2.3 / 13.3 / 11.7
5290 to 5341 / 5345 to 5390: 5.5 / 13.2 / 13.2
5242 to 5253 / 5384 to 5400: 4.3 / 13.2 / 13.0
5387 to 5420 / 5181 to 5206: 2.2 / 12.8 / 11.1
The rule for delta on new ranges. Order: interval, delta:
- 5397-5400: 161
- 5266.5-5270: 128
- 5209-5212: 138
